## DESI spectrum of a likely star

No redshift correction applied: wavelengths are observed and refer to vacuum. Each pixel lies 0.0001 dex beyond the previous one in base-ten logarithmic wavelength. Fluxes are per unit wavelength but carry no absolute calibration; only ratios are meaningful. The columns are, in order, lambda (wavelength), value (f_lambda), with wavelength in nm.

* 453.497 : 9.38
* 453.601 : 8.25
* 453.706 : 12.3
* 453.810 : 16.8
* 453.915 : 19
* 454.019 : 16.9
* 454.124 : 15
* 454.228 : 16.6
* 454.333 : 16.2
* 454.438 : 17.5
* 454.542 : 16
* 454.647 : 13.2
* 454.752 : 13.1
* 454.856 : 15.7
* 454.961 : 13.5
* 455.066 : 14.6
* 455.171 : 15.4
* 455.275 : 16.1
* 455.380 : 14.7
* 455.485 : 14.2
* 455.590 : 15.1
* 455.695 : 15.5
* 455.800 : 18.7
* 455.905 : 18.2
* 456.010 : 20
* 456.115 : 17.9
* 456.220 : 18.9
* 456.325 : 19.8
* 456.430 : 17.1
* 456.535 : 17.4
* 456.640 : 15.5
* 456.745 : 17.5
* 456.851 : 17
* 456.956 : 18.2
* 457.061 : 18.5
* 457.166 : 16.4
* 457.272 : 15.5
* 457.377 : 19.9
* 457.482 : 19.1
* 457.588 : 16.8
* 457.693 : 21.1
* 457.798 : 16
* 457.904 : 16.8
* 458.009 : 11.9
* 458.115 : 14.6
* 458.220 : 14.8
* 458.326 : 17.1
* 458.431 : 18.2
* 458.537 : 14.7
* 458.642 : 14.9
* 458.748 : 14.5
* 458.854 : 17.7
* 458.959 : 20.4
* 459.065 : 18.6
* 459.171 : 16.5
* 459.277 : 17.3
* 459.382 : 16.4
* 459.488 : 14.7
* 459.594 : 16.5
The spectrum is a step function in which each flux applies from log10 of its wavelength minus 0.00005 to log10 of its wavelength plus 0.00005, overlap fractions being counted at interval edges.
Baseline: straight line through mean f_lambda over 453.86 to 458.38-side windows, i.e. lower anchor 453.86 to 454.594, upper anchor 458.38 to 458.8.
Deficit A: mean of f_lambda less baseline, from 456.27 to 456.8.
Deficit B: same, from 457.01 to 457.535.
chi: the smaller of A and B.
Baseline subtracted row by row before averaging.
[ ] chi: 1.3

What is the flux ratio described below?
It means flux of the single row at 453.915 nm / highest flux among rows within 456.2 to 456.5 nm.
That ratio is 0.96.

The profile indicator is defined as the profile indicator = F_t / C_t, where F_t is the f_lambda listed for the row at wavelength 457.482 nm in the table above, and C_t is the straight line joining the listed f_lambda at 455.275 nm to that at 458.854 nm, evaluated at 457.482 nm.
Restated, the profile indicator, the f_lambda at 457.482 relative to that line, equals 1.12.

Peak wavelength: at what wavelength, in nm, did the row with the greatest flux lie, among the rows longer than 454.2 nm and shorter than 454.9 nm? 454.438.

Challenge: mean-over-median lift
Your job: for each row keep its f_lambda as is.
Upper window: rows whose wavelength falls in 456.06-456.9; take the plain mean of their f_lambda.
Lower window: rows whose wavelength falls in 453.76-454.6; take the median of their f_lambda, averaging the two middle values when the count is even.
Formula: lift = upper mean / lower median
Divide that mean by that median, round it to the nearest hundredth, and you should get 1.06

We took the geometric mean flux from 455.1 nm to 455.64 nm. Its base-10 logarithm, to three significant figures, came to 1.18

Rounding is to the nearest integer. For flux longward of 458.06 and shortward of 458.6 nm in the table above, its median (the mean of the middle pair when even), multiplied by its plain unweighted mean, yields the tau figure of 235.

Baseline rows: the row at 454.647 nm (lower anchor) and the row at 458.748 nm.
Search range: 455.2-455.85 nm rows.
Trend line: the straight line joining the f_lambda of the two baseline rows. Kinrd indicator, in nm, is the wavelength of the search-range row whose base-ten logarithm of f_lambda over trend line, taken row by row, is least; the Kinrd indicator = 455.485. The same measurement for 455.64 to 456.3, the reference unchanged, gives 455.695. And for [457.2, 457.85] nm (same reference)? 457.272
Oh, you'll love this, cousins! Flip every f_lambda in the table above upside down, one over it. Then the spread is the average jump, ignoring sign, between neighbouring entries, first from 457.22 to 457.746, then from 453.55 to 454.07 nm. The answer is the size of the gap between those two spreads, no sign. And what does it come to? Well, 0.0099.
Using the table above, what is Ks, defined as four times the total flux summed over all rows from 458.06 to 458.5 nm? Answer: 259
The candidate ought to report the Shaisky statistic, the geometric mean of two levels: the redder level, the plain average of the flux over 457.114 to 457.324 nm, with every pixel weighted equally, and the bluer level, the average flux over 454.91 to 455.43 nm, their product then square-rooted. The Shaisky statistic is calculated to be 15.4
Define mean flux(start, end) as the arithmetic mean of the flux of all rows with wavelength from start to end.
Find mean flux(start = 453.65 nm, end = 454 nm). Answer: 16.0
